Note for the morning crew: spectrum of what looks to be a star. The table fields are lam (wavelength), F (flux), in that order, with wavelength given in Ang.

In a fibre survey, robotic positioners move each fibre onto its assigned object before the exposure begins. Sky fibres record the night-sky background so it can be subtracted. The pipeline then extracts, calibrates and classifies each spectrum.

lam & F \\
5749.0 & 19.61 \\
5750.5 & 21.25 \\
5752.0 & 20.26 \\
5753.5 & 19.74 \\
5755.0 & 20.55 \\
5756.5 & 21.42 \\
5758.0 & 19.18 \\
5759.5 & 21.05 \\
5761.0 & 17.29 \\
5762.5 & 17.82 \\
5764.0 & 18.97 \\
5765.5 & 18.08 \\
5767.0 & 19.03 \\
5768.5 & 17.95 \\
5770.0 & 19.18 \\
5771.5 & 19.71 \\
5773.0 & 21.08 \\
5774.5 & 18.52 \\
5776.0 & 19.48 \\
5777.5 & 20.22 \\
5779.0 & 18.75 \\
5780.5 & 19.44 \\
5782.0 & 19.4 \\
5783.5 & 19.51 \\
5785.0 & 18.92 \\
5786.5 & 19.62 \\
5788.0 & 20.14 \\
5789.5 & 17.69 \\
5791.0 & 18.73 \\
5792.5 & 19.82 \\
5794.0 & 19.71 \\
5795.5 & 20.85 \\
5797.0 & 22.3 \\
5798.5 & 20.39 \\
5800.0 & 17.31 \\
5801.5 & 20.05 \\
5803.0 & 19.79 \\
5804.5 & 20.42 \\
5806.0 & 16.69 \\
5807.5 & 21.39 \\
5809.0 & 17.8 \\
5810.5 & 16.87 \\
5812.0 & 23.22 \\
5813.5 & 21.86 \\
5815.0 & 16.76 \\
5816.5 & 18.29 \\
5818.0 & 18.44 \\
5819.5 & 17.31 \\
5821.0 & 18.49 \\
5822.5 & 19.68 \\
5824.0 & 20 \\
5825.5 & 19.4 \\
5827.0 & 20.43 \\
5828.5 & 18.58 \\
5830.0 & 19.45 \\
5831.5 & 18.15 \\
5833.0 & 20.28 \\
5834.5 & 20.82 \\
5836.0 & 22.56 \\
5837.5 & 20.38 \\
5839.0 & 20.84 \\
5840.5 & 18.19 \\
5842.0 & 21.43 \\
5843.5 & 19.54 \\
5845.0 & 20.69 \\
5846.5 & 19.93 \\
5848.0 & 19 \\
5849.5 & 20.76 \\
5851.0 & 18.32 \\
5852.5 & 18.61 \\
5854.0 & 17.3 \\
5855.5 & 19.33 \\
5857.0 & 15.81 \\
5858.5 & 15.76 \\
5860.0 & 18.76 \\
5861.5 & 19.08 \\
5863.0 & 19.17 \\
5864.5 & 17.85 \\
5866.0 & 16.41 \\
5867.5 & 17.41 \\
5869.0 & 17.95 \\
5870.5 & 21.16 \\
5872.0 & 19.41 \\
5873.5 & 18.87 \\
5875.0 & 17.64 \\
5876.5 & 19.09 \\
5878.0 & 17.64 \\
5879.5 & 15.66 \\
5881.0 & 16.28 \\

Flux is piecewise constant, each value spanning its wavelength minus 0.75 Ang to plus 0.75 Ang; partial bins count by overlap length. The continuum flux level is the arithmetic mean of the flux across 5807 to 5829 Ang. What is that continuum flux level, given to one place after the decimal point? 19.2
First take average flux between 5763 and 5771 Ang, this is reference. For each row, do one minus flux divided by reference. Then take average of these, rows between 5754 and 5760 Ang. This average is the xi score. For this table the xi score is -0.10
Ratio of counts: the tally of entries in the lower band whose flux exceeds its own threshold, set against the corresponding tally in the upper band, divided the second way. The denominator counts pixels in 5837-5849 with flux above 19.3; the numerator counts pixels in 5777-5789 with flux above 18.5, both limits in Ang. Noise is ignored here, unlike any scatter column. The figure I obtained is 1.3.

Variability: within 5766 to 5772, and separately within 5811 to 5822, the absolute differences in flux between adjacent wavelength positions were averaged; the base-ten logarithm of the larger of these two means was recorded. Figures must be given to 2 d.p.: 0.24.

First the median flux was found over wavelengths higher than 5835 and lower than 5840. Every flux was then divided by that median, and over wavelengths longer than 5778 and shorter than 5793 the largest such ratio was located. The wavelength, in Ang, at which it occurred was 5788.0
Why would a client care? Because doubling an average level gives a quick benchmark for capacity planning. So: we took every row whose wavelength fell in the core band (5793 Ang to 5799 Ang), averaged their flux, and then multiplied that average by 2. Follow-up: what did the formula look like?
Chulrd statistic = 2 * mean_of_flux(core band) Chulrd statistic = 41.6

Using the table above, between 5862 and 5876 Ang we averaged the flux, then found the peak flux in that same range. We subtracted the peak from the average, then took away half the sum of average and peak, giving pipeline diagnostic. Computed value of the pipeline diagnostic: -22.5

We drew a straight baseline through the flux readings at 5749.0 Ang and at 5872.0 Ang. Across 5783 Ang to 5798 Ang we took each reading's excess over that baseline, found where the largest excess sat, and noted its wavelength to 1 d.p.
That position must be 5797.0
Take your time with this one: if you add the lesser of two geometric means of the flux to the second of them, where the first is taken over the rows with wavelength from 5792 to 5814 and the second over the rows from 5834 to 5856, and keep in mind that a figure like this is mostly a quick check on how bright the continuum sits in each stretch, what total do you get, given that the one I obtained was 39.6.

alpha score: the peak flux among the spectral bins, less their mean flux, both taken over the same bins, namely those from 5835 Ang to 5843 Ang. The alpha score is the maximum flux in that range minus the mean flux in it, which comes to 1.9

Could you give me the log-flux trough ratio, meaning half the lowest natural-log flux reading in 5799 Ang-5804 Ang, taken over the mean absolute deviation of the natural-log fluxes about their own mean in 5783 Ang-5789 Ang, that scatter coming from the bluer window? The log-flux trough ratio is 84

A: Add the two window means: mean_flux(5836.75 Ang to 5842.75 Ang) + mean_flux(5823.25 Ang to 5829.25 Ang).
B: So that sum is 39.8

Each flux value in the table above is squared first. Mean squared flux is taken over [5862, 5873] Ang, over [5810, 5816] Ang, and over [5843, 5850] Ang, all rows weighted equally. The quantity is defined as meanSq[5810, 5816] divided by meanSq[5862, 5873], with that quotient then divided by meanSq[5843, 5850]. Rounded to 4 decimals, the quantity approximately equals 0.0029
